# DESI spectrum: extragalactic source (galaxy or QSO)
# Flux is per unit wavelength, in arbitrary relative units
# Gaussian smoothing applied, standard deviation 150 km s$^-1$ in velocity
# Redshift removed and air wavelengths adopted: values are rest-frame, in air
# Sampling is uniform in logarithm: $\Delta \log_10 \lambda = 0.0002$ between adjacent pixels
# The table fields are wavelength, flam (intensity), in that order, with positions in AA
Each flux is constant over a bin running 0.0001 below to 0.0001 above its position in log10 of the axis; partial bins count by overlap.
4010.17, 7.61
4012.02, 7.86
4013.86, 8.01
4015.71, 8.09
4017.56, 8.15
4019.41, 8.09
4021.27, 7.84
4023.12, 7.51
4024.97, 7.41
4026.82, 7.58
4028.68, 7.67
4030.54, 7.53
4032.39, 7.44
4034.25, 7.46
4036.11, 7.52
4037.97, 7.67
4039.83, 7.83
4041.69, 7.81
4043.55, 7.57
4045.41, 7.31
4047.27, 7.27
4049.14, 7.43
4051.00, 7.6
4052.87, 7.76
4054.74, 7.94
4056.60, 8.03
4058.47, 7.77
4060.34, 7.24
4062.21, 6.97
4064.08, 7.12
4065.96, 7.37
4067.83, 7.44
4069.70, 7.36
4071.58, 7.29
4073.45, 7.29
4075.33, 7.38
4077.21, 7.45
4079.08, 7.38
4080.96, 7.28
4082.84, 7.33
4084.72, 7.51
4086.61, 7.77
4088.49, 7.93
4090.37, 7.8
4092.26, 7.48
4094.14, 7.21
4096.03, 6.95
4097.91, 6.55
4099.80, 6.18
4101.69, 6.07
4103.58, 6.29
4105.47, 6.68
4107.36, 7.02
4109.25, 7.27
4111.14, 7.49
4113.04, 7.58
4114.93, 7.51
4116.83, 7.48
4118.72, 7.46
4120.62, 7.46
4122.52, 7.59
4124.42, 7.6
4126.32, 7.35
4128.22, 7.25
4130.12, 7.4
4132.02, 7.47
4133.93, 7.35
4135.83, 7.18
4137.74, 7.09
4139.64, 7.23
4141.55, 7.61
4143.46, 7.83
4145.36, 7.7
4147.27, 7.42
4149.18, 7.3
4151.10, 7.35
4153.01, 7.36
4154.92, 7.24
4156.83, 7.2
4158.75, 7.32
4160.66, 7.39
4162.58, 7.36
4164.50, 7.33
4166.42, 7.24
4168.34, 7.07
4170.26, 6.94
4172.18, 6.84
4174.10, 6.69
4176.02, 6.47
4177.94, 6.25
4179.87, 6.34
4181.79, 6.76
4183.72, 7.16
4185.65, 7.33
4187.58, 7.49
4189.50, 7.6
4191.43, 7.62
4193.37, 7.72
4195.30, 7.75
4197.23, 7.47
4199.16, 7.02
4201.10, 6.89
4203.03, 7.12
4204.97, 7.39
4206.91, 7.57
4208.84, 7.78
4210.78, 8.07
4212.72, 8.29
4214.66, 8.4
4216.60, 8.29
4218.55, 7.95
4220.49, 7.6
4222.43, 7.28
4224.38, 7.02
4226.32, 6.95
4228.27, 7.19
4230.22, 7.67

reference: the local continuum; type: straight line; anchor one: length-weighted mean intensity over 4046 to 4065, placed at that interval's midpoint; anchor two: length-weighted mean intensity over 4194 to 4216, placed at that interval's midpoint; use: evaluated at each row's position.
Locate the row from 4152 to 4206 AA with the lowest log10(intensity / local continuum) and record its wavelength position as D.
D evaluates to 4177.94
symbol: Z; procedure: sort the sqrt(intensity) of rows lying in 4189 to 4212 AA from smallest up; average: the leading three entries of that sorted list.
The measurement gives 2.65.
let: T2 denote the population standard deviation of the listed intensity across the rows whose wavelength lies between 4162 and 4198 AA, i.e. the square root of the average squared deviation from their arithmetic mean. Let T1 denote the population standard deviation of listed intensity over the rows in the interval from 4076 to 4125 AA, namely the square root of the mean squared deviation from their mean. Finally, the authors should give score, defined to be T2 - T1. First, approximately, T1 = 0.49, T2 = 0.45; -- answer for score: -0.04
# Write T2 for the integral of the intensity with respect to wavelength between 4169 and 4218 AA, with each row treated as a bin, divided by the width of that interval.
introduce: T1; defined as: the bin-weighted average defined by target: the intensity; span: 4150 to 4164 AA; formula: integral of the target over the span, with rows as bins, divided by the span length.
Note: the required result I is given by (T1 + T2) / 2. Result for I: 7.32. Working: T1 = 7.31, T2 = 7.34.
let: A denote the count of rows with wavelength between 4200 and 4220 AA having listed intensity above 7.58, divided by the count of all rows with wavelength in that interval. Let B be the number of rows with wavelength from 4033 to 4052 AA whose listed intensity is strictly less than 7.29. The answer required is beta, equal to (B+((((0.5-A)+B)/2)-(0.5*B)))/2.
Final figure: 0.5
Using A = 0.60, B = 1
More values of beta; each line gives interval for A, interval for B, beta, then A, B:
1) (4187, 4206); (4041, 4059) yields 0.5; 0.40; 1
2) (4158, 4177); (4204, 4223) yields 0.6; 0.00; 1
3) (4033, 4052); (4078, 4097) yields 1.5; 0.40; 3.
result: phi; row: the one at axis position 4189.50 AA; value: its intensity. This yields 7.6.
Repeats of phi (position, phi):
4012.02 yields 7.86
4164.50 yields 7.33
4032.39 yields 7.44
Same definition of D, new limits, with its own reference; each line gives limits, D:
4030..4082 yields 4062.21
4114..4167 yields 4137.74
